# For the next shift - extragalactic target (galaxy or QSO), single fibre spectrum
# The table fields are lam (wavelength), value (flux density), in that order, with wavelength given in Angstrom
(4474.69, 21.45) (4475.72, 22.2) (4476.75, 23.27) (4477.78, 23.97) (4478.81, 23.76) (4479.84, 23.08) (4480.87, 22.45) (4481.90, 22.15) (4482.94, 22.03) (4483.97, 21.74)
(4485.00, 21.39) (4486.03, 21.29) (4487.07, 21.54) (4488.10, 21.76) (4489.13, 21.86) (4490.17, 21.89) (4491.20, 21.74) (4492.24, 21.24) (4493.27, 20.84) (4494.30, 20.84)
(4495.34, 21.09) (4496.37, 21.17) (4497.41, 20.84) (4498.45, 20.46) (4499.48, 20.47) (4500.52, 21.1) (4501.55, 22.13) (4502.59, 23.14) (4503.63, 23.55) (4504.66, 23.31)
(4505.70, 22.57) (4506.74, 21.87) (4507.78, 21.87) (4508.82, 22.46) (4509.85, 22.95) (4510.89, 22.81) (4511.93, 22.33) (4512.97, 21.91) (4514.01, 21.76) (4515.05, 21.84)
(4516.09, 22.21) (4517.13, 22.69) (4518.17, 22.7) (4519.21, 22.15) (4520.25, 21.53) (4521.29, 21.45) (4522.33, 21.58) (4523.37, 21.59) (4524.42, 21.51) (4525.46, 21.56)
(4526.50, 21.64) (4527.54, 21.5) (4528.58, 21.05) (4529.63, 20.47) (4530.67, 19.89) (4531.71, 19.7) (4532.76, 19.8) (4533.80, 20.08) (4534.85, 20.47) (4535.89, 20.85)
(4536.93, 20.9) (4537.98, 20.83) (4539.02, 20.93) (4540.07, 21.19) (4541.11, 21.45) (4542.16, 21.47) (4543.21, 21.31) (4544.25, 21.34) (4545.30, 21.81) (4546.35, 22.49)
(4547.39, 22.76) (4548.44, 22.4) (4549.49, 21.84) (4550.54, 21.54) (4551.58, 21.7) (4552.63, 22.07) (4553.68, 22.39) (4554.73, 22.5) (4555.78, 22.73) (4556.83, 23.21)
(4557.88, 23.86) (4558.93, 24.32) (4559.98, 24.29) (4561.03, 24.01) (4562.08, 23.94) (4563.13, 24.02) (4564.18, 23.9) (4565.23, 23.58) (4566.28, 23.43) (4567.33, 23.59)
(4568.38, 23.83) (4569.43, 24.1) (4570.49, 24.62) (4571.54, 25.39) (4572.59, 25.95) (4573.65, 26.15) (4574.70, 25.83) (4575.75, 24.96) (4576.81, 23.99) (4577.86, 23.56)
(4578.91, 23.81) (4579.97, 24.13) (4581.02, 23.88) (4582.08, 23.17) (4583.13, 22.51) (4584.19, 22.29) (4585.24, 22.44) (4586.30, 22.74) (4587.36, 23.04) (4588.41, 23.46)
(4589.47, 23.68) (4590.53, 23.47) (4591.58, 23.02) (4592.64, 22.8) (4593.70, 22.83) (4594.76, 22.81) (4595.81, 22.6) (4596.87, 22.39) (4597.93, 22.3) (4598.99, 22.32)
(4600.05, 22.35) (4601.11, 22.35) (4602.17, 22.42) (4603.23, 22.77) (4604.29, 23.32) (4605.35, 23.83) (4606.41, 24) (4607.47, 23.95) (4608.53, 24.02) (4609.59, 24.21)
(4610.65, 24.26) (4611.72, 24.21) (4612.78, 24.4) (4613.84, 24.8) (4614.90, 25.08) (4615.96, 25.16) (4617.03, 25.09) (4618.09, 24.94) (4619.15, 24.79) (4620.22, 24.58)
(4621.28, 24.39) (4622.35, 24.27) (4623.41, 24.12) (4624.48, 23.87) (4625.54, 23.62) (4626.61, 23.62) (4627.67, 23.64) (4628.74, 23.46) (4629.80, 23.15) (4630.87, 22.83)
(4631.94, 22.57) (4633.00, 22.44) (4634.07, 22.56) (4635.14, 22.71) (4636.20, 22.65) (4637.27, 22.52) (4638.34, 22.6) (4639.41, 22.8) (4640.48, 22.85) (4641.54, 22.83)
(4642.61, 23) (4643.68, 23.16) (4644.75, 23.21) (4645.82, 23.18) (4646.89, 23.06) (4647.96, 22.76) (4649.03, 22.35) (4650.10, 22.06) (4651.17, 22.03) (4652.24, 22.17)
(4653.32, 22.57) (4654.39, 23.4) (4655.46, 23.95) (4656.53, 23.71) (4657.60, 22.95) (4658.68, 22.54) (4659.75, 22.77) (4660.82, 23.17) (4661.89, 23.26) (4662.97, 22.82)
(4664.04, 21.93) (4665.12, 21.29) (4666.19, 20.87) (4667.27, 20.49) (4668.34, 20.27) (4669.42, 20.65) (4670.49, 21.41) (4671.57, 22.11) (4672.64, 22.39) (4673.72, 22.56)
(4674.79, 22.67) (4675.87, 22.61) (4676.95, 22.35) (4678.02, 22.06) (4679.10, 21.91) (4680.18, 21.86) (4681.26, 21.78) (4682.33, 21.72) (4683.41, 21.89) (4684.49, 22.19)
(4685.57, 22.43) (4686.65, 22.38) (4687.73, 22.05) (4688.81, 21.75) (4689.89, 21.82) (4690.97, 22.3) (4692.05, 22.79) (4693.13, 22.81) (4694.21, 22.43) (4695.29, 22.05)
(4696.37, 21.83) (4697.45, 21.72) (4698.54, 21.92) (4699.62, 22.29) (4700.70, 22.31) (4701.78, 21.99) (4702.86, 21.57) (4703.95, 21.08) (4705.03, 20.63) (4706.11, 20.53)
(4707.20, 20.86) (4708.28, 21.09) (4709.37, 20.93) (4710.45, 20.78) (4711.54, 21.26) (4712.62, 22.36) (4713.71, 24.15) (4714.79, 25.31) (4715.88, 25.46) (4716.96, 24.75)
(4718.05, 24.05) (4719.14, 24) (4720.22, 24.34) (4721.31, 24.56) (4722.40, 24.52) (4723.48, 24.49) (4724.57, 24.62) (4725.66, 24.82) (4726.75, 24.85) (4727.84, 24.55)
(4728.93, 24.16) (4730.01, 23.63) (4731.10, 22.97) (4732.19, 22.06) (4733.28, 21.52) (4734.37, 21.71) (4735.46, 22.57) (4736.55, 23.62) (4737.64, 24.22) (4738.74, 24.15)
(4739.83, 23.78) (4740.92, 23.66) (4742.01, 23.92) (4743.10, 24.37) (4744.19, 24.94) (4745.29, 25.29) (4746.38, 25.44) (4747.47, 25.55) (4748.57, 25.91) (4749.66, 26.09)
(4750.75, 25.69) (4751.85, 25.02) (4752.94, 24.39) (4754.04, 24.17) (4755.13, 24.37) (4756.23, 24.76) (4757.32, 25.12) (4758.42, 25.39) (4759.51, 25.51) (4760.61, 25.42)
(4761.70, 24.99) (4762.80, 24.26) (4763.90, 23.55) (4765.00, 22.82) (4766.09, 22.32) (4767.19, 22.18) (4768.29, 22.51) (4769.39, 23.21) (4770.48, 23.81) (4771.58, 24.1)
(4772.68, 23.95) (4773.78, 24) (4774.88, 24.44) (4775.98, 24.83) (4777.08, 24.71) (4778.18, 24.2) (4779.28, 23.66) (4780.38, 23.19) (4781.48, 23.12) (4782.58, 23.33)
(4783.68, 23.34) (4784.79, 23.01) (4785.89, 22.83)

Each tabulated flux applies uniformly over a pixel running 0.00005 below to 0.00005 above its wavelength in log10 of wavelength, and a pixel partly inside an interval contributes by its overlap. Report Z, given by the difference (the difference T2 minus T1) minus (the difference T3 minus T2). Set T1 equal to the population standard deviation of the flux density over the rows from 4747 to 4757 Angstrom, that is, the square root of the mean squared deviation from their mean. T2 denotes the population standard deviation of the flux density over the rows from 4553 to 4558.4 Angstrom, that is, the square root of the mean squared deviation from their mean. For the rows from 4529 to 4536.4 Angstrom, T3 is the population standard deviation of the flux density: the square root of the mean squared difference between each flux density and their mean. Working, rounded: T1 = 0.68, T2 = 0.5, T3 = 0.4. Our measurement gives 0.00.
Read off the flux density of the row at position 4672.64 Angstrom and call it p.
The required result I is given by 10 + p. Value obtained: 32.4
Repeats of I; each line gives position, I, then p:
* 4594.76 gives 32.8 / 22.81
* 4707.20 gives 30.9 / 20.86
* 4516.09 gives 32.2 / 22.21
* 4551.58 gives 31.7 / 21.7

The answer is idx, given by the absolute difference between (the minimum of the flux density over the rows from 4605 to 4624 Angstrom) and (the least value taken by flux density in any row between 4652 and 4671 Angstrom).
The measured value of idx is 3.6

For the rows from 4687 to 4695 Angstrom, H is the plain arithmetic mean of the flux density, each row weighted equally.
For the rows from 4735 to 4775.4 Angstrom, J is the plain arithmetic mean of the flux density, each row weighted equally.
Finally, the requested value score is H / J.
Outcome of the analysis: 0.92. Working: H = 22.3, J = 24.3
